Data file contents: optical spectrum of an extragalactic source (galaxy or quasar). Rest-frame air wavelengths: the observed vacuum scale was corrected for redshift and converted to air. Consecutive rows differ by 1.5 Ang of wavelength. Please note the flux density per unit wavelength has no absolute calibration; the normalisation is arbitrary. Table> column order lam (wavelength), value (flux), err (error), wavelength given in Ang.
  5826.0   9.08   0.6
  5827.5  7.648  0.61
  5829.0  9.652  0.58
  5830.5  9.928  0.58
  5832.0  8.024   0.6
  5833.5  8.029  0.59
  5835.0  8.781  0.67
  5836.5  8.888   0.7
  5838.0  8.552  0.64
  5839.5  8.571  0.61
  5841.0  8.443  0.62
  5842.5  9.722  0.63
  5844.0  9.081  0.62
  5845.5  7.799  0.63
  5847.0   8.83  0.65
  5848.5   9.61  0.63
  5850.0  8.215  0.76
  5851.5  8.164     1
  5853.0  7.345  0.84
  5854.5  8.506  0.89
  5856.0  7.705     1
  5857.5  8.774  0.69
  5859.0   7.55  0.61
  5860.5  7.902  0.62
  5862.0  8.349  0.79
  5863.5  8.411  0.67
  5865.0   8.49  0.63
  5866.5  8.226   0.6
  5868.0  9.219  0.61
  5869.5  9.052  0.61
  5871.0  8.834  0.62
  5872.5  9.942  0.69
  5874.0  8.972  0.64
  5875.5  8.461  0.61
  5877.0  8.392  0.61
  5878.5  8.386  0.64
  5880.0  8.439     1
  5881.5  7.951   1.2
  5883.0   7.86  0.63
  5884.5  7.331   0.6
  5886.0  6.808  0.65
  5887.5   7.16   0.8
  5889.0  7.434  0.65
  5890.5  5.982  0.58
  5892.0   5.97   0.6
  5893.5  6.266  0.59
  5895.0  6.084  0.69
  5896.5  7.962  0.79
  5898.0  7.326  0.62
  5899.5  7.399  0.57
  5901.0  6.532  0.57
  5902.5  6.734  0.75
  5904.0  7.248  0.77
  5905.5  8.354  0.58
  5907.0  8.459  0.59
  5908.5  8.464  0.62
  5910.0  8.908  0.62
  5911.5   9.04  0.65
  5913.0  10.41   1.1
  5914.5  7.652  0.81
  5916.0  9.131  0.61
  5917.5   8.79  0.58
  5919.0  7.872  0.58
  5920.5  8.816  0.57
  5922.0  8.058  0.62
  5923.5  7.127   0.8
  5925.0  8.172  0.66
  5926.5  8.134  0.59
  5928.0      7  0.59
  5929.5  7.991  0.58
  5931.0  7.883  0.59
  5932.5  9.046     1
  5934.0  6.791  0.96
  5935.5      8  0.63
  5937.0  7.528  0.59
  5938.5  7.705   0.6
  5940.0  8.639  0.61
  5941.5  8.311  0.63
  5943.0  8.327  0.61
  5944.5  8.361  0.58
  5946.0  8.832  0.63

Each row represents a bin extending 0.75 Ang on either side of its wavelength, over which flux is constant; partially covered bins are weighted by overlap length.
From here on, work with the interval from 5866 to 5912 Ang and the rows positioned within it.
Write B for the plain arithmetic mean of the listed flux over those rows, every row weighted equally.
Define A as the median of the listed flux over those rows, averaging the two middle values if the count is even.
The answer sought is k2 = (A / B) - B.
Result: -6.8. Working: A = 8.0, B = 7.8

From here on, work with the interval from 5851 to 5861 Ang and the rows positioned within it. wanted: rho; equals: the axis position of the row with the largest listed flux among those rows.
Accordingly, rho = 5857.5 Ang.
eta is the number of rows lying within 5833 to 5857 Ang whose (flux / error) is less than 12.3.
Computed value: 5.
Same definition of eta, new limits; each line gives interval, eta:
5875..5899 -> 12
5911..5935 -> 6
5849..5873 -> 6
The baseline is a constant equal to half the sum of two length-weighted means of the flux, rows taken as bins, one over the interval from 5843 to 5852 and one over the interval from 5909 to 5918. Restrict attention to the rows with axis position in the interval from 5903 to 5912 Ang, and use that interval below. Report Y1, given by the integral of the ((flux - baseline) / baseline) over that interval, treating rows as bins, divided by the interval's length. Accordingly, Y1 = -0.05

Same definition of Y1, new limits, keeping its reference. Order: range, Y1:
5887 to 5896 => -0.26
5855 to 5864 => -0.08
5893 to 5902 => -0.21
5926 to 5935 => -0.12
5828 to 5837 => 0.00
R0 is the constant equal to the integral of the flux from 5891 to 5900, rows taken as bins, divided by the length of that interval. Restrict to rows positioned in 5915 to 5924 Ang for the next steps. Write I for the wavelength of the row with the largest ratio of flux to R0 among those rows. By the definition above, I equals 5916.0 Ang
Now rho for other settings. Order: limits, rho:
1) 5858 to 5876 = 5872.5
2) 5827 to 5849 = 5830.5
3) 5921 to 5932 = 5925.0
